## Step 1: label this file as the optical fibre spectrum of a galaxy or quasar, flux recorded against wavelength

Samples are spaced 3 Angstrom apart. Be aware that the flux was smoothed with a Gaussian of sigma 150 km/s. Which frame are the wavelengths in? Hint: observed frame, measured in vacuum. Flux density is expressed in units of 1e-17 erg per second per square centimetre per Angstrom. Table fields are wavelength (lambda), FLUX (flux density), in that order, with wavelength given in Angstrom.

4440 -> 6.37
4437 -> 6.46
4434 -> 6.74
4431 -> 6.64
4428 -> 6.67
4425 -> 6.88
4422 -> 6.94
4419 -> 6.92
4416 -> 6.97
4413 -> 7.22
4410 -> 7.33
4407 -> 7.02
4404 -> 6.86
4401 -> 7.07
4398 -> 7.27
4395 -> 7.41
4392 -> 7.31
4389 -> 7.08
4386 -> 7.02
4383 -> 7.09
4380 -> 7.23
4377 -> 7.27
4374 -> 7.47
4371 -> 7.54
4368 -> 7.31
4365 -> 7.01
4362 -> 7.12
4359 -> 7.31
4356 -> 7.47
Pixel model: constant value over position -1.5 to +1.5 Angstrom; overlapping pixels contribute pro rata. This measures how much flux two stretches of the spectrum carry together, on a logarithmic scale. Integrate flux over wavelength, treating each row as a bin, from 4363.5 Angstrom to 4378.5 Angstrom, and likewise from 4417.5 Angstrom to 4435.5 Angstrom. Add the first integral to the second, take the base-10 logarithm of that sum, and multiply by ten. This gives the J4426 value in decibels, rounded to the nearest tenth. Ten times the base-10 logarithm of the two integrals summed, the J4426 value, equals 23.7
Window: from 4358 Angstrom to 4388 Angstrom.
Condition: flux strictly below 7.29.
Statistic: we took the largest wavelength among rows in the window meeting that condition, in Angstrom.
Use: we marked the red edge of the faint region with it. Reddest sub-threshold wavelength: 4386 Angstrom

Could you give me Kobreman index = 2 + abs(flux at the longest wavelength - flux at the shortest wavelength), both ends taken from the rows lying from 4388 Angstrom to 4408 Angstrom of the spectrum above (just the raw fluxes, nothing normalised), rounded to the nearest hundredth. 2.06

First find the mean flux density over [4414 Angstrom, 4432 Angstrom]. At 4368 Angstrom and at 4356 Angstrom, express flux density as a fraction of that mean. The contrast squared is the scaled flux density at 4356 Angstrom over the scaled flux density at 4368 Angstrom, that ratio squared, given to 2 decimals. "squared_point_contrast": 1.04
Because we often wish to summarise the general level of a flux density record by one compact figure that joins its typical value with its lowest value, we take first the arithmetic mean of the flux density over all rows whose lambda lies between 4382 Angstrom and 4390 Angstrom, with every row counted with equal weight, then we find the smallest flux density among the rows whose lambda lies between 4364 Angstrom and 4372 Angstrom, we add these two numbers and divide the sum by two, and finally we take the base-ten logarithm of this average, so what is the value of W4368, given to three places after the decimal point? 0.847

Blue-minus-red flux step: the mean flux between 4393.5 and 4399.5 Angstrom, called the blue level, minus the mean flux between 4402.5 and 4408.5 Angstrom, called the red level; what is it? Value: 0.40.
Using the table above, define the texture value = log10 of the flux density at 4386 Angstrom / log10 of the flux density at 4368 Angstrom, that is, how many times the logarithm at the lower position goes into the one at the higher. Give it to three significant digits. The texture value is 0.980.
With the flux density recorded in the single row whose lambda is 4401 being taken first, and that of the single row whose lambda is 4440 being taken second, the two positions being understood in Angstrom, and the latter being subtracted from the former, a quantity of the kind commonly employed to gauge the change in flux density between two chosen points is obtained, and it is 0.70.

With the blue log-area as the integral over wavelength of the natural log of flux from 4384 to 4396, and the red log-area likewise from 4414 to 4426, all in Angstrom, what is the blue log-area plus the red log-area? 46.9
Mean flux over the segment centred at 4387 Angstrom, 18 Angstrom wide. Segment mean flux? 7.19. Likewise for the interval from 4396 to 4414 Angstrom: 7.13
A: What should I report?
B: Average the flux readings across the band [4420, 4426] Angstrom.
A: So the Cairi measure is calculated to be 6.91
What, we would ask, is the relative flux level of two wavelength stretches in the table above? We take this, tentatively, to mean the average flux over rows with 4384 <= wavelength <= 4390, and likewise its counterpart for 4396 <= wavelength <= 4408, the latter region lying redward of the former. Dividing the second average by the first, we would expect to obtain 1.00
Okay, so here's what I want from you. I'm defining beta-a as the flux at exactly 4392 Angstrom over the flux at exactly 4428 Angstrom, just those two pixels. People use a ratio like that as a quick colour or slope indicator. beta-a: 1.10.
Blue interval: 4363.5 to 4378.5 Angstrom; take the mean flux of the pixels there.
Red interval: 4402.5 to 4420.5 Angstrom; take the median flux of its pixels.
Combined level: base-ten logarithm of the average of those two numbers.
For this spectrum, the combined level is 0.855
